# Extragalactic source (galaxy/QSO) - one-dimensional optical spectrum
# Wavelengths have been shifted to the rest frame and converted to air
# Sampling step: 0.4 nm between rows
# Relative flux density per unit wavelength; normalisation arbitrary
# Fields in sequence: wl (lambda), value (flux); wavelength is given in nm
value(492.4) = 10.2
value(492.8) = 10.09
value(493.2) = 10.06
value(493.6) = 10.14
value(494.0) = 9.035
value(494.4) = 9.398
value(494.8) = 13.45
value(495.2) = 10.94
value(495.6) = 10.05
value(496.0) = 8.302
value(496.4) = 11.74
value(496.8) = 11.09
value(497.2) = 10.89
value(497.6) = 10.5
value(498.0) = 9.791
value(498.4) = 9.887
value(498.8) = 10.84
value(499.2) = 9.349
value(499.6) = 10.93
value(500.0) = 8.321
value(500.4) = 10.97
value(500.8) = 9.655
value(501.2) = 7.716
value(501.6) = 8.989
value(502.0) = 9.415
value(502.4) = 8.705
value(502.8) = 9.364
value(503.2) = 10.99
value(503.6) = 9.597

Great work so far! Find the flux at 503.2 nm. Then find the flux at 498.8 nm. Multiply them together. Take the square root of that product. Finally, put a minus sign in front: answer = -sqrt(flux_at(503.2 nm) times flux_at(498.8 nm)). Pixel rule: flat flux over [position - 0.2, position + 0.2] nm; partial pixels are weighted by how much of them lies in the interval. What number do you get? -10.9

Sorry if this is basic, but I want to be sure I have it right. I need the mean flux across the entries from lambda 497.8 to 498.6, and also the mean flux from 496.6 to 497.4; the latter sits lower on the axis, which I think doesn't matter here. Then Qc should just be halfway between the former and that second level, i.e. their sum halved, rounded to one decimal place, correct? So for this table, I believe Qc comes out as 10.4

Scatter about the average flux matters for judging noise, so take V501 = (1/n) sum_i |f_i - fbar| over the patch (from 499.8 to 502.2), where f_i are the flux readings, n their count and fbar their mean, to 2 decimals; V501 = 0.84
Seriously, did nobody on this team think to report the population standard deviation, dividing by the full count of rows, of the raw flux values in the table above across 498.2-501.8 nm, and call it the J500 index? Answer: 1.1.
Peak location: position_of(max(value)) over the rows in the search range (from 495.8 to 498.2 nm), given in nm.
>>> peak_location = 496.4 nm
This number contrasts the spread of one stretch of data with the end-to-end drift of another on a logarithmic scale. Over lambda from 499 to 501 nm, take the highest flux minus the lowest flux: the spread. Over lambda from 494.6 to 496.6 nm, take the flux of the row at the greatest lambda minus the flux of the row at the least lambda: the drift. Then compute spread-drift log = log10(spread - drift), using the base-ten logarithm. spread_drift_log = 0.64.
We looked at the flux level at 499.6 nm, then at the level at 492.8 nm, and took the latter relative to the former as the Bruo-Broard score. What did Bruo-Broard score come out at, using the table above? 0.92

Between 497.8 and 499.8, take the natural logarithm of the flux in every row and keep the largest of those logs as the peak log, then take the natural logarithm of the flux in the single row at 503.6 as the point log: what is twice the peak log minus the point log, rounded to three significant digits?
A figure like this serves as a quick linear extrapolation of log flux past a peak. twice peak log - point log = 2.52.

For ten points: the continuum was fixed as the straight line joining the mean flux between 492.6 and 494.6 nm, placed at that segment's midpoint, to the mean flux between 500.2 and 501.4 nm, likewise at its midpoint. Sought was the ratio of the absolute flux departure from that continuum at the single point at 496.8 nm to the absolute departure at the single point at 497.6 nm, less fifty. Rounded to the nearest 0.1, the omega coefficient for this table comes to -48.4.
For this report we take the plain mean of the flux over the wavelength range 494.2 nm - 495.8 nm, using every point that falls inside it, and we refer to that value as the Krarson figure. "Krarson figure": 11.0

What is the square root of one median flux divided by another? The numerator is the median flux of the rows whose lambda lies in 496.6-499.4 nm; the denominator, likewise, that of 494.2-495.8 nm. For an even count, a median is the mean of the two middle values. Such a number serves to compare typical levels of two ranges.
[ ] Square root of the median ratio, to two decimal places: 1.00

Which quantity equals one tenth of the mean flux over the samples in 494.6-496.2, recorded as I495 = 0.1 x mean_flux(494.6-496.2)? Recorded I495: 1.069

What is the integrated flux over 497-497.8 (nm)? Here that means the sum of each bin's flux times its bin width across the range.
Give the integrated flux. 8.6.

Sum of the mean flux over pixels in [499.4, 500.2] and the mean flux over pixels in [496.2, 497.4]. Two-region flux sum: 20.87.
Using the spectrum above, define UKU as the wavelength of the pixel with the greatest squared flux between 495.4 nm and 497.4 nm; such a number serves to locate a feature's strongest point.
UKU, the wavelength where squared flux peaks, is 496.4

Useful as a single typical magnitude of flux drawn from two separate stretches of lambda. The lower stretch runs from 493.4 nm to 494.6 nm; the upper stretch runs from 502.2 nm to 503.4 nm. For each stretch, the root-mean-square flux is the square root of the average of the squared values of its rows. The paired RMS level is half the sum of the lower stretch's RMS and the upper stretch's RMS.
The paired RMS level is 9.6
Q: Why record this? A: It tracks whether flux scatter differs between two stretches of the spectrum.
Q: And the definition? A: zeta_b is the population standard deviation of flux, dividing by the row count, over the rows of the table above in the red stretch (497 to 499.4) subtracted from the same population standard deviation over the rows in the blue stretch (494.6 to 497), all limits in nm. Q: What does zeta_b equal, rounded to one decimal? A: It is 1.0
